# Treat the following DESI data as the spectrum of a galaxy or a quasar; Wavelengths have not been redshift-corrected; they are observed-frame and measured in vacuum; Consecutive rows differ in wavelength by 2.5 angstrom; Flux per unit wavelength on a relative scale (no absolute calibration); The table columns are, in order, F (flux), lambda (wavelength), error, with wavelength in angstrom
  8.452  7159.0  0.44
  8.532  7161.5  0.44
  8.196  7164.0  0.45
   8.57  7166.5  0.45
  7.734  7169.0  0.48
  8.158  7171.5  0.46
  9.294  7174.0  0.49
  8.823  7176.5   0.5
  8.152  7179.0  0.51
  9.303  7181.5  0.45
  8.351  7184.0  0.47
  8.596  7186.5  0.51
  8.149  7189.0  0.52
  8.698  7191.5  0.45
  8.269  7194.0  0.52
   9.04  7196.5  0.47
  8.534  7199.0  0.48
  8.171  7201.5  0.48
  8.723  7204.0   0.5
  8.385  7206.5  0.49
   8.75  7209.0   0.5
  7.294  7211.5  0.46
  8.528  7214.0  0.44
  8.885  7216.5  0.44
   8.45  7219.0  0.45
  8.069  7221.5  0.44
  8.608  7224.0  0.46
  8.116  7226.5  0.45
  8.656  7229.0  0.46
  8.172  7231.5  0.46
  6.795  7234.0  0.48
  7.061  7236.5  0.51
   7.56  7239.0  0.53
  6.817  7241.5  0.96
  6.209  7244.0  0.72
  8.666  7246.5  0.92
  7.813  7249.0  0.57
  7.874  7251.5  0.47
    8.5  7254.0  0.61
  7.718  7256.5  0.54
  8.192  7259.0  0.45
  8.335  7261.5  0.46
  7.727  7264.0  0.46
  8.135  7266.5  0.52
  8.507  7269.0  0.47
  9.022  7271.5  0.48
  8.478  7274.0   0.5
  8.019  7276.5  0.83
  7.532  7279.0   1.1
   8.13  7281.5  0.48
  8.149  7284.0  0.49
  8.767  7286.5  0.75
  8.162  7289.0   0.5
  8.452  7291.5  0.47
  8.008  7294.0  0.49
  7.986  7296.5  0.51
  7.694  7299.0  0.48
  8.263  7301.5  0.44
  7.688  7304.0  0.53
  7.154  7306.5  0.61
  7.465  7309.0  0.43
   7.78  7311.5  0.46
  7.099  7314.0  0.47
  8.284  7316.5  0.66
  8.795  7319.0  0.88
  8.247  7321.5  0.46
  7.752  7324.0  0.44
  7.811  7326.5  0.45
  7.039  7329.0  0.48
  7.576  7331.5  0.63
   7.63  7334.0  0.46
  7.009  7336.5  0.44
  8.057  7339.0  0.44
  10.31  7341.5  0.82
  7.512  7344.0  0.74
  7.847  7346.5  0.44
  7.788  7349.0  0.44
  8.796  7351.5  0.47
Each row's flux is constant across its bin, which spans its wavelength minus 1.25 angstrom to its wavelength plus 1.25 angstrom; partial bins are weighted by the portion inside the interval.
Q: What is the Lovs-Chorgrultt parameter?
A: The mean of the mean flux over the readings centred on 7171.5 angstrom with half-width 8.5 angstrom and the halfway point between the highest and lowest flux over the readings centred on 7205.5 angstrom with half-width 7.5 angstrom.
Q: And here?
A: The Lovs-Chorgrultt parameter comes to 8.22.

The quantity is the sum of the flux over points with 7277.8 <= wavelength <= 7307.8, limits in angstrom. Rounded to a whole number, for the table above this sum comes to 96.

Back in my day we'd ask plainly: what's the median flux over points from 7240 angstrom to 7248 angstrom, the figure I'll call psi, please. 6.8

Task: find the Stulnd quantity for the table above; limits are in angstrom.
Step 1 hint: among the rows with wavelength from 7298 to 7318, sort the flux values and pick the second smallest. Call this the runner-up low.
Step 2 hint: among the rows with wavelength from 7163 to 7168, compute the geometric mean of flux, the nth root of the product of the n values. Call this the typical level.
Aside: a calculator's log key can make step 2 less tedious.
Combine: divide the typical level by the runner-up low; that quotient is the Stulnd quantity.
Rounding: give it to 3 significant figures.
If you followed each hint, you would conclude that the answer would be 1.17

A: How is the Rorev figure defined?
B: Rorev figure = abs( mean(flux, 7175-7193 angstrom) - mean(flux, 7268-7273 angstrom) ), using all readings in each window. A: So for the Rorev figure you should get 0.2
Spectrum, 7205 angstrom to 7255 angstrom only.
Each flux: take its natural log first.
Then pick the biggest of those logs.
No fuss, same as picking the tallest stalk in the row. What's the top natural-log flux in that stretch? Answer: 2.18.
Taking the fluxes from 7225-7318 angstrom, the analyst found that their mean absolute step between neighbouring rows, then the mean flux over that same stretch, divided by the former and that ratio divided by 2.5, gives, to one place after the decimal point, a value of 5.6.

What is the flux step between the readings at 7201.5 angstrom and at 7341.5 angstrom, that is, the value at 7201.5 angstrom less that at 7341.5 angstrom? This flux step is -2.1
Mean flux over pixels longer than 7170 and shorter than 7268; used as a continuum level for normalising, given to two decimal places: 8.19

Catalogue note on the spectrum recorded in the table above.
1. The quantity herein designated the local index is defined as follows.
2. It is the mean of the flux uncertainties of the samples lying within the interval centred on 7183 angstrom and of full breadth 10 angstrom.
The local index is 0.485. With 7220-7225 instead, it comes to 0.450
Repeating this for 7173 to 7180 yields 0.500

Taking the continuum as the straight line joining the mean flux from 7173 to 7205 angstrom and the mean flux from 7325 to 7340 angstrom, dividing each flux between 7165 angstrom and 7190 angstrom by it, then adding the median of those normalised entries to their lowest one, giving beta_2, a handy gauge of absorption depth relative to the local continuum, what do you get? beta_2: 1.85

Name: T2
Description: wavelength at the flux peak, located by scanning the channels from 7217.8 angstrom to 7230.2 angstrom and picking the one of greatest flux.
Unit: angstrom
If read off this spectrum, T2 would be 7229.0 angstrom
